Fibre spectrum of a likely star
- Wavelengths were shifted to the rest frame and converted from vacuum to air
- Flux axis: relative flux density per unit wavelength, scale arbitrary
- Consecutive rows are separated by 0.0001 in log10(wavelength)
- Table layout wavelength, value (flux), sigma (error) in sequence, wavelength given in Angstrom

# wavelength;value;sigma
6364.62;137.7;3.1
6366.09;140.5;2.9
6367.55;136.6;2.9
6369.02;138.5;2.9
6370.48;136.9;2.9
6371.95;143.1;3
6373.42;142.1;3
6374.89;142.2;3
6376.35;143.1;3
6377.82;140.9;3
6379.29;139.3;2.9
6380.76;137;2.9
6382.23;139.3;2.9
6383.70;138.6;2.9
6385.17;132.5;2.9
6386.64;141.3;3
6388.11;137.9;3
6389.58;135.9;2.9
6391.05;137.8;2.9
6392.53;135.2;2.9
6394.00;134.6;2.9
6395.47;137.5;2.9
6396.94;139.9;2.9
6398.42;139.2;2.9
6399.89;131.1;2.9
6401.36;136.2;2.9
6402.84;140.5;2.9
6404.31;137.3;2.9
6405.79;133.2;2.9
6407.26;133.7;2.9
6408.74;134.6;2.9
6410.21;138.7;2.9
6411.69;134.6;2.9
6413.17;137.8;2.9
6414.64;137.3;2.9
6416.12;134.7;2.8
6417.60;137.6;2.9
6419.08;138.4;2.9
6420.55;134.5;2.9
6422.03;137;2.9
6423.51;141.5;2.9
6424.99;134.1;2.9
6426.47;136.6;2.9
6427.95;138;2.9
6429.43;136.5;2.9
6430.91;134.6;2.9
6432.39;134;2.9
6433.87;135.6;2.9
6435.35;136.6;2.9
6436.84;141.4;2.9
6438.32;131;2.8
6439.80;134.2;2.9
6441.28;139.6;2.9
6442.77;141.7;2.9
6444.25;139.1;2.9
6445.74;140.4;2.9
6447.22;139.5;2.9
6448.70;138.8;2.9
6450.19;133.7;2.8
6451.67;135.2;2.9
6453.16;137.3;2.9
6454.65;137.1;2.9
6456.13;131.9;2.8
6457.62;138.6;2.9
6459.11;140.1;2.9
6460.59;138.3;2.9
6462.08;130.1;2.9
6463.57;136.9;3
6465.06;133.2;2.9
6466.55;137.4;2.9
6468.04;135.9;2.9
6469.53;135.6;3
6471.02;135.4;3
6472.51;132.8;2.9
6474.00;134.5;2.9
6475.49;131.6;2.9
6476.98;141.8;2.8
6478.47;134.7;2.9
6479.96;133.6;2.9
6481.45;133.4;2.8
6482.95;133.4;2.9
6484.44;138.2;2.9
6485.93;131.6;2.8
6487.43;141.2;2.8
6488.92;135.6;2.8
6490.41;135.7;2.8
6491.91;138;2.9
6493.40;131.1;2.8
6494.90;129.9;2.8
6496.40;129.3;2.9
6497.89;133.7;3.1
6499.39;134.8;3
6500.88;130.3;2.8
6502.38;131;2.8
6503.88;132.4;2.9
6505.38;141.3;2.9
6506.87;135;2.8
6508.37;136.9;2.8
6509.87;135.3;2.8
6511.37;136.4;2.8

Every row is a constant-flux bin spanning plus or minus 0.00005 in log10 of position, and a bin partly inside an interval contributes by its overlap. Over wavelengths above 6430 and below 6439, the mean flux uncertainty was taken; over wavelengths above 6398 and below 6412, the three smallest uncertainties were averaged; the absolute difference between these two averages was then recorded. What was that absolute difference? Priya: 0.02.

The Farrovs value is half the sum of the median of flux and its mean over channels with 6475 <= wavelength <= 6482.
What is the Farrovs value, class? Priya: 134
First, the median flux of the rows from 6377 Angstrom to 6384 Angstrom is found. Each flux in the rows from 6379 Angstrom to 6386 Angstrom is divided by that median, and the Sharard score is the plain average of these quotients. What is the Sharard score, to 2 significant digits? 0.99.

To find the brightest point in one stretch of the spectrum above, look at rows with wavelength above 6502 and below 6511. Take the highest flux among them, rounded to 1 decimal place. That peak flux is 141.3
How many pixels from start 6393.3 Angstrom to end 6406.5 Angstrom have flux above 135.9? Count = 6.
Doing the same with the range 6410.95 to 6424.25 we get 6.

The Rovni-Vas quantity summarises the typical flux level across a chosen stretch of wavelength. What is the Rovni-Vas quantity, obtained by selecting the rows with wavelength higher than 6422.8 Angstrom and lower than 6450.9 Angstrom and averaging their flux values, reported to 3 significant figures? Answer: 137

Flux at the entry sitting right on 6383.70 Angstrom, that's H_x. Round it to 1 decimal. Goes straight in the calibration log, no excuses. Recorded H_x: 138.6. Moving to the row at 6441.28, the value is 139.6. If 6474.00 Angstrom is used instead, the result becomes 134.5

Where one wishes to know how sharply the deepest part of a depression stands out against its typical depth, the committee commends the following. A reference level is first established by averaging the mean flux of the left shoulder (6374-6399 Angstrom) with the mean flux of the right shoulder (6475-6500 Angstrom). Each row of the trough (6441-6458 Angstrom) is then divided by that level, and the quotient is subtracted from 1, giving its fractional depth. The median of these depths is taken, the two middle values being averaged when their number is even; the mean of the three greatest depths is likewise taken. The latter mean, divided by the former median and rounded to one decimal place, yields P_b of -1.3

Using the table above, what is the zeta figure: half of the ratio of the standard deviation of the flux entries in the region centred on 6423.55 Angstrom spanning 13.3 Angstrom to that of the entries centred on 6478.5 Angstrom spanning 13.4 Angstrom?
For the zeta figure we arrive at 0.35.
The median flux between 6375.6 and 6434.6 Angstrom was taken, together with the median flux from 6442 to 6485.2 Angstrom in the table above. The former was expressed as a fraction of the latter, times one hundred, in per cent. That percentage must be 101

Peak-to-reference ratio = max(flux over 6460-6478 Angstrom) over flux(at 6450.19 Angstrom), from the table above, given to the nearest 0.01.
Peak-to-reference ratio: 1.06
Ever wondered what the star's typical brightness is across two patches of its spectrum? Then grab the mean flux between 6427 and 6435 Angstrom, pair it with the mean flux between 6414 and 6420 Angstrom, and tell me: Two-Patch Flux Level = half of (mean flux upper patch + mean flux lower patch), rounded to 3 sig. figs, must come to 136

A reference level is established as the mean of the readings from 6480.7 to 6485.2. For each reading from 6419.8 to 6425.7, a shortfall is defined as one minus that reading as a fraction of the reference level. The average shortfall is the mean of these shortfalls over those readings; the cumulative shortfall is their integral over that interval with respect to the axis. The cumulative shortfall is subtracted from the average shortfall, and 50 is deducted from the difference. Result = -49.9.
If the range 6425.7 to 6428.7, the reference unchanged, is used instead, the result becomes -50.0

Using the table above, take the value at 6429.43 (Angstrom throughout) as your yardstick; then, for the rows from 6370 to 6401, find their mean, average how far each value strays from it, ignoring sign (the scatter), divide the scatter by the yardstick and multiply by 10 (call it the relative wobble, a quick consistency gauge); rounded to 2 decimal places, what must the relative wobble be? 0.19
